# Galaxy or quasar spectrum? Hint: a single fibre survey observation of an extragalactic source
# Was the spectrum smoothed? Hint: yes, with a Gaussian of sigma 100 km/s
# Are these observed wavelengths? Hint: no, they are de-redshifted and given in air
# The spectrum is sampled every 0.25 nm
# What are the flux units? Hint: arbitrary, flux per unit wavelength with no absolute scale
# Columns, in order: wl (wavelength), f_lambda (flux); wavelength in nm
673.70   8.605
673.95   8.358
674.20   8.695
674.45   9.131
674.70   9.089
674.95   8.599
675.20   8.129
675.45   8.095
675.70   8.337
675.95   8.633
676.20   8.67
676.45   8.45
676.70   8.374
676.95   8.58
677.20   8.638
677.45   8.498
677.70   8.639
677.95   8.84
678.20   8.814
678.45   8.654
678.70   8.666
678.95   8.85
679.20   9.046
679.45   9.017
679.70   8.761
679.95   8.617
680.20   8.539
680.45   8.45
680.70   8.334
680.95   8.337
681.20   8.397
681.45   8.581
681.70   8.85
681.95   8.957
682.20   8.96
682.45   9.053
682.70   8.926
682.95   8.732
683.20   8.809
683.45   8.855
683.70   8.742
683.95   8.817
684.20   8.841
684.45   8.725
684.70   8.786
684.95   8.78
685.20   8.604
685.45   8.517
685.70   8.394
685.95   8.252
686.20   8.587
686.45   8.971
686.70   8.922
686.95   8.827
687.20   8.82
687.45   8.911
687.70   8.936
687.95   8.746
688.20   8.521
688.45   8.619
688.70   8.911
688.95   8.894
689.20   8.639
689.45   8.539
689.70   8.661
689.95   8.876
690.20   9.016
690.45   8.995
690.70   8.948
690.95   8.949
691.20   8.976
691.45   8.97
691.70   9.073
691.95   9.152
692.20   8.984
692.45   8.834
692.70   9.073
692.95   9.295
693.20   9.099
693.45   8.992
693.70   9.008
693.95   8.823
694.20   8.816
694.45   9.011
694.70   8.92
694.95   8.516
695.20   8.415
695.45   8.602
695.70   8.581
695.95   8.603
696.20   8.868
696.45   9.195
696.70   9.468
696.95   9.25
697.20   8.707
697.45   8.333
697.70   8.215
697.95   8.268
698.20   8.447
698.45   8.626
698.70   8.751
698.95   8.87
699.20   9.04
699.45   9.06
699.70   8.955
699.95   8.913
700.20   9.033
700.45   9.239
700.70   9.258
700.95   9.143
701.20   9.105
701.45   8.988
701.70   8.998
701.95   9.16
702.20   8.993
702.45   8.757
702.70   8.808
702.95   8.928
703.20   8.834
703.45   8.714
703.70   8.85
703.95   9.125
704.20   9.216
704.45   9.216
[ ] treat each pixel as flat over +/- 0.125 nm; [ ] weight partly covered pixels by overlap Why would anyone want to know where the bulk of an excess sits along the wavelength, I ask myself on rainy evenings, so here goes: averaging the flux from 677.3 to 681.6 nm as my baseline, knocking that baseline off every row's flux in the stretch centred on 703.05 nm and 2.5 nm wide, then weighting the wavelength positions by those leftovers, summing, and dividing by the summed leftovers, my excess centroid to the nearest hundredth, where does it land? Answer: 703.14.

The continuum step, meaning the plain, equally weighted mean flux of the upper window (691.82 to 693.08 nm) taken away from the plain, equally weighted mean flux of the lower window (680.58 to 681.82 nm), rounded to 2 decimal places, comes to -0.57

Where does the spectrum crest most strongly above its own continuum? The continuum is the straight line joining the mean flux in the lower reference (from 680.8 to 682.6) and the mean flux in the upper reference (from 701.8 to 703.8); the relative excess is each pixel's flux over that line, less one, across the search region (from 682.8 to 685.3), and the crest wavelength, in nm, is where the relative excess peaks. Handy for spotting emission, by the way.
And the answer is 683.45 nm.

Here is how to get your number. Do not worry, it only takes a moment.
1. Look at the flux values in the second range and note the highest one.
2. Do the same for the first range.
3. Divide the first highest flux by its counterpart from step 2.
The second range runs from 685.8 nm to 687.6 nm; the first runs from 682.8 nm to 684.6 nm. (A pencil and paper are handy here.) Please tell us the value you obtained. 1.01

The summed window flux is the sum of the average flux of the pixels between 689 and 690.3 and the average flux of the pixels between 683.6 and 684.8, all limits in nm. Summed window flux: 17.5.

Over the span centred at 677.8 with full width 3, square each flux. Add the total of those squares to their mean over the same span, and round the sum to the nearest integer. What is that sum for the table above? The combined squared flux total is 978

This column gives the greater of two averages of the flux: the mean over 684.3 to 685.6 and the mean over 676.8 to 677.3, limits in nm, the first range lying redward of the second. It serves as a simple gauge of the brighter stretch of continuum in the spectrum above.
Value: 8.68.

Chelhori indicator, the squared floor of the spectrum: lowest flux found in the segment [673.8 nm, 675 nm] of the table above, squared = 69.9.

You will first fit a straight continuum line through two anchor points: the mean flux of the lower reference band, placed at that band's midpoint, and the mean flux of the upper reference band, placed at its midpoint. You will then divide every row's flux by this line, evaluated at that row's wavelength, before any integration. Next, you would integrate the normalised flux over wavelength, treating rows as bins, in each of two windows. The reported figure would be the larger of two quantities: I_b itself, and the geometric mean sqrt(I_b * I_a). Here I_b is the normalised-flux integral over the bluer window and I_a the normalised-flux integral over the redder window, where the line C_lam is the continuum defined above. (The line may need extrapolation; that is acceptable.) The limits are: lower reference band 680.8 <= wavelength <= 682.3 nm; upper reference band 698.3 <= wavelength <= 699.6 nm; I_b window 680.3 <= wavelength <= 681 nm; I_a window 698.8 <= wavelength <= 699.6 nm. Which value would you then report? 0.74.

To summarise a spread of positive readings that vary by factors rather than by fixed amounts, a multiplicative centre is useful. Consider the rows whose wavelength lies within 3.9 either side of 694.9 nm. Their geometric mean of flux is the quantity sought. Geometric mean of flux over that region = 8.83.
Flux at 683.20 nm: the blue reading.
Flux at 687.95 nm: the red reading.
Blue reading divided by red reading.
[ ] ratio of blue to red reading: 1.01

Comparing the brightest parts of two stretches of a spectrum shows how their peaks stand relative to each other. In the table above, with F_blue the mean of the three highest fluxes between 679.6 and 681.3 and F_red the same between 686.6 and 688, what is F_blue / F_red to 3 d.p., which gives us 0.968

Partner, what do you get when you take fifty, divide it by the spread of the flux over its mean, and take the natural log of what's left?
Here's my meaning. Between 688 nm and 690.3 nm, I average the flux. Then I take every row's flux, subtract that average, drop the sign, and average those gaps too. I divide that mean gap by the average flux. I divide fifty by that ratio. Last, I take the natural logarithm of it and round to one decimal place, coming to 7.9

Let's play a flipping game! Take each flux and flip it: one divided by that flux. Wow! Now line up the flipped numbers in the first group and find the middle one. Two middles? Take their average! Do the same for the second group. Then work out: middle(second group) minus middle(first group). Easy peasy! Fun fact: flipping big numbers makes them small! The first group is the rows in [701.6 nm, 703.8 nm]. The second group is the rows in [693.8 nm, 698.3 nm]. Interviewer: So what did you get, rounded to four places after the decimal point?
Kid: 0.0025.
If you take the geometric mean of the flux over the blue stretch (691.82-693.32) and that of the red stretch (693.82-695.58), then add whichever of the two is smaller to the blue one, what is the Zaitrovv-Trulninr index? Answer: 17.8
